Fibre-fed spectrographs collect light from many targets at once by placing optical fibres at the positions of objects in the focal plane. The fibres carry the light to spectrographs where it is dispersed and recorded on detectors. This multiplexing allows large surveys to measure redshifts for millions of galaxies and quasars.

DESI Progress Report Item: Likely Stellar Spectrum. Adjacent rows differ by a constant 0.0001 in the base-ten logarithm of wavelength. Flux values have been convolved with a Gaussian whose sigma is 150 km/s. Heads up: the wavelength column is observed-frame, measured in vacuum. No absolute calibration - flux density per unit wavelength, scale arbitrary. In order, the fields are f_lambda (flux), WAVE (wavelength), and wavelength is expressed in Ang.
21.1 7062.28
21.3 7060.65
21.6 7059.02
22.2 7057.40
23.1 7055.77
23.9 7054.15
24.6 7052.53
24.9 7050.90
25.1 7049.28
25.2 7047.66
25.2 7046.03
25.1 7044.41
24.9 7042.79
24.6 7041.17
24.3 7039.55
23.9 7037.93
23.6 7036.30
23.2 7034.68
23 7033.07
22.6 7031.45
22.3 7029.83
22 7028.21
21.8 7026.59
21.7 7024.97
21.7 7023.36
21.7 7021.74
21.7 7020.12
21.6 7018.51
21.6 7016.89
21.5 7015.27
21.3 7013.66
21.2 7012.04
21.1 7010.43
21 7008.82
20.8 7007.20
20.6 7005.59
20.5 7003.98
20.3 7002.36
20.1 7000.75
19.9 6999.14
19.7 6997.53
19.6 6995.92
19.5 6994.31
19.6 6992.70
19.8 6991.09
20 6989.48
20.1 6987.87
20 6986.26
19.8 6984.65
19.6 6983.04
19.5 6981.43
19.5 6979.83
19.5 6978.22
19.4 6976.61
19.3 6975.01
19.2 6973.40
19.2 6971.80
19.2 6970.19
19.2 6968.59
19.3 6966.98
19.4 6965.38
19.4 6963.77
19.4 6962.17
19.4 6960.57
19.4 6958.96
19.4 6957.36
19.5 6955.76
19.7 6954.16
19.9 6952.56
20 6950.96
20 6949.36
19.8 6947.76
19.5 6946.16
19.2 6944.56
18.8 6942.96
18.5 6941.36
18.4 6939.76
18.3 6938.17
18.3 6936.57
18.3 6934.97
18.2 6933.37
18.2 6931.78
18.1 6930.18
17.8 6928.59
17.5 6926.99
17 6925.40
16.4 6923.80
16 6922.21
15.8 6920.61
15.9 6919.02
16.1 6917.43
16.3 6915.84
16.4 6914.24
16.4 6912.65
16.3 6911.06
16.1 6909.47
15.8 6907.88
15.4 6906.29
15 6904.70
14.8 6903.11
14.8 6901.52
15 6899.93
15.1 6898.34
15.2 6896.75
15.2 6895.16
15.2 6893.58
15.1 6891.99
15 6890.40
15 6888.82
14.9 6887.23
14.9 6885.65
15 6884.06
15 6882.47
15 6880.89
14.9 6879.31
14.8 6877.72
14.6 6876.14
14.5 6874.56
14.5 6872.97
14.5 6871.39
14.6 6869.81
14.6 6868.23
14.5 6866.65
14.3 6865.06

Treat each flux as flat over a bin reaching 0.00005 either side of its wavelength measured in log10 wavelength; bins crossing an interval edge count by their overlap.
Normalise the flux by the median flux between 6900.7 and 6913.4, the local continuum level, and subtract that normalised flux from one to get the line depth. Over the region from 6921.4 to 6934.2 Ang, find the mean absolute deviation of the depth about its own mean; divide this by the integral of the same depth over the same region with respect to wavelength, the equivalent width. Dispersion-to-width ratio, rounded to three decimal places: -0.030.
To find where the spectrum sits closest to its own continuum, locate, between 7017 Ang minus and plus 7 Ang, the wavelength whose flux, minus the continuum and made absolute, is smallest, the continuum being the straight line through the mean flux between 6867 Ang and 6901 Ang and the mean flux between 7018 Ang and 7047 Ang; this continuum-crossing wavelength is 7016.89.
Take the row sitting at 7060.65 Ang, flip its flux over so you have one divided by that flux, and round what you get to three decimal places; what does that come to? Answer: 0.047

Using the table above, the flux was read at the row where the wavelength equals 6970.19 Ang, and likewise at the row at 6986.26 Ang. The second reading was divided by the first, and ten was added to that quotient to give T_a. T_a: 11.0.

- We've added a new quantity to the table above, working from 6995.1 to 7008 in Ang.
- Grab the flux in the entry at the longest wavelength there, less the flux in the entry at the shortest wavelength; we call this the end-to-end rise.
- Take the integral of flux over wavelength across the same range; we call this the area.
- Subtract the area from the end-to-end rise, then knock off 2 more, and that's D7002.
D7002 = -261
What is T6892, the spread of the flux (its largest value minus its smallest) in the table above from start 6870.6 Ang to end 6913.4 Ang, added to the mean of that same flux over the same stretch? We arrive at 17.0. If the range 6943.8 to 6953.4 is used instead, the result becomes 20.5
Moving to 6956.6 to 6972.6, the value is 19.5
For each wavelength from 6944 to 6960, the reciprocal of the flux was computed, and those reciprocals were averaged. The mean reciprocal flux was 0.0509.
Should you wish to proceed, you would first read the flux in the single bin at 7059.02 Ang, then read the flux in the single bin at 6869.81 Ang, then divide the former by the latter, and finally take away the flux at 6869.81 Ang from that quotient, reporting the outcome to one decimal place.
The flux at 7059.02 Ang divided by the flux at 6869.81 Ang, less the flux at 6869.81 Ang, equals -13.1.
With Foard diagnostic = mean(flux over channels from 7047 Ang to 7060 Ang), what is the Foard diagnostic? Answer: 24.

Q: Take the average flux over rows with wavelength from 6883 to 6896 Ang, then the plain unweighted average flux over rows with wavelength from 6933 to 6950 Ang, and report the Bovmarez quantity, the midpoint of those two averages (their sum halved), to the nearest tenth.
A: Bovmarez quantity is 16.9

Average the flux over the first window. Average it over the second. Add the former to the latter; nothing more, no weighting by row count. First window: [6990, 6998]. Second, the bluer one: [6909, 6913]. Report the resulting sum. 36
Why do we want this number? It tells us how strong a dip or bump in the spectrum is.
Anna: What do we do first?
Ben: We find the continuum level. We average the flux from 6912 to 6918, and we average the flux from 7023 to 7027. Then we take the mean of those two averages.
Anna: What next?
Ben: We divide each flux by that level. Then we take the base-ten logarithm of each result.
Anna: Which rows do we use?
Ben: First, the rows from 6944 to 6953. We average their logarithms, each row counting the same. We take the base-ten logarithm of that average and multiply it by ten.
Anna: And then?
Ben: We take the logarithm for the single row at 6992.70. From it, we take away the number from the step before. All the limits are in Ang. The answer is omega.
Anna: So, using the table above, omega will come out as 18.0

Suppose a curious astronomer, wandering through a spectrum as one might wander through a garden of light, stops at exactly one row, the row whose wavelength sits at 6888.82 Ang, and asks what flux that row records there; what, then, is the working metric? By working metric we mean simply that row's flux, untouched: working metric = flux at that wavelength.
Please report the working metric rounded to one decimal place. 15.0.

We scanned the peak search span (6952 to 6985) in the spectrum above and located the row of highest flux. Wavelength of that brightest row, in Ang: 6952.56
